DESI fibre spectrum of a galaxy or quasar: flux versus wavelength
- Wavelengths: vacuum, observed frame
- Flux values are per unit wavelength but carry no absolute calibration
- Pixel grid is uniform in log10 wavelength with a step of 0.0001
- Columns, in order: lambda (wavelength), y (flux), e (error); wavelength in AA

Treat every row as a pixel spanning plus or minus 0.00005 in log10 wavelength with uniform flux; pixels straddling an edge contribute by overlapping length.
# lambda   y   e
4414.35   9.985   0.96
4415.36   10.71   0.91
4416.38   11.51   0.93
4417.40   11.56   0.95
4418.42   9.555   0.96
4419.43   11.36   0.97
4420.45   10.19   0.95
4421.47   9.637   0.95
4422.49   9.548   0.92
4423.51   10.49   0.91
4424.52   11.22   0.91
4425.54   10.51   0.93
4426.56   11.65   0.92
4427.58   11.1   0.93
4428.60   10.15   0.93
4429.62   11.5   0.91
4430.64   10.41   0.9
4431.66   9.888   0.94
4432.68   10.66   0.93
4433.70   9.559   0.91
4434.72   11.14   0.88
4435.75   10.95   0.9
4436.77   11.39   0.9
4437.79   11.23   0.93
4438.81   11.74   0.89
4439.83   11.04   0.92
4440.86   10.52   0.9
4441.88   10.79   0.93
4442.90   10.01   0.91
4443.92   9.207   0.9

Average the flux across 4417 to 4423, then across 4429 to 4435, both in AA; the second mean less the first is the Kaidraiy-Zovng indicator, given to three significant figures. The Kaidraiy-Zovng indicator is 0.218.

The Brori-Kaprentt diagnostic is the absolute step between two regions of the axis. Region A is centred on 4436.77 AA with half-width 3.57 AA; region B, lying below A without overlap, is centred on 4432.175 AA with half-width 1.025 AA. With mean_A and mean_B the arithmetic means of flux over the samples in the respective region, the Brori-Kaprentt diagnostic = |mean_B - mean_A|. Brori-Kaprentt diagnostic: 0.73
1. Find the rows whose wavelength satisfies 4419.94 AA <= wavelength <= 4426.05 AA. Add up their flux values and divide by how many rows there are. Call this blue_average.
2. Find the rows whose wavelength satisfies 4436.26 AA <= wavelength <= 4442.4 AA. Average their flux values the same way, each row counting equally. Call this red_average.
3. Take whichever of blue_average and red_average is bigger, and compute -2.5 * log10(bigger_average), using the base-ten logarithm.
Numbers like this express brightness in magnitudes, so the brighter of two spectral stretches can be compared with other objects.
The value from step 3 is -2.62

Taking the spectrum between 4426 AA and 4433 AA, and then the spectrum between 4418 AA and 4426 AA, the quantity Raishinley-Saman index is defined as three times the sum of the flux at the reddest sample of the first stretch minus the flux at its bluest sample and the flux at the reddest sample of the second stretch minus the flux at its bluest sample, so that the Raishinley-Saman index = -0.1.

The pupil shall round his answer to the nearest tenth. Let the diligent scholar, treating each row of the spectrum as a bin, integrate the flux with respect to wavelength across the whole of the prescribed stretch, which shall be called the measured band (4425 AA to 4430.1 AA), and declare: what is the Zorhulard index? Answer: 56.0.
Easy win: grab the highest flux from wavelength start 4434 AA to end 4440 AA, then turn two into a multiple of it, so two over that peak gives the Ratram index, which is 0.170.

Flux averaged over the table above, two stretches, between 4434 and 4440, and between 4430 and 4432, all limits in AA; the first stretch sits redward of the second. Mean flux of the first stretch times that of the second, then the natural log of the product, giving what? 4.74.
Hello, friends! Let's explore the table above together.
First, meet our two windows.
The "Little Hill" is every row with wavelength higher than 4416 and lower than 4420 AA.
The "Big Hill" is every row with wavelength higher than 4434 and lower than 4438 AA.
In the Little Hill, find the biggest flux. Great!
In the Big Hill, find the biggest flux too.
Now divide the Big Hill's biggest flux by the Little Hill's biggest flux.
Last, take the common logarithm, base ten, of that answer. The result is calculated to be -0.006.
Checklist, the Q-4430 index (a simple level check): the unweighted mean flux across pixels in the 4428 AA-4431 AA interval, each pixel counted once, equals 10.7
